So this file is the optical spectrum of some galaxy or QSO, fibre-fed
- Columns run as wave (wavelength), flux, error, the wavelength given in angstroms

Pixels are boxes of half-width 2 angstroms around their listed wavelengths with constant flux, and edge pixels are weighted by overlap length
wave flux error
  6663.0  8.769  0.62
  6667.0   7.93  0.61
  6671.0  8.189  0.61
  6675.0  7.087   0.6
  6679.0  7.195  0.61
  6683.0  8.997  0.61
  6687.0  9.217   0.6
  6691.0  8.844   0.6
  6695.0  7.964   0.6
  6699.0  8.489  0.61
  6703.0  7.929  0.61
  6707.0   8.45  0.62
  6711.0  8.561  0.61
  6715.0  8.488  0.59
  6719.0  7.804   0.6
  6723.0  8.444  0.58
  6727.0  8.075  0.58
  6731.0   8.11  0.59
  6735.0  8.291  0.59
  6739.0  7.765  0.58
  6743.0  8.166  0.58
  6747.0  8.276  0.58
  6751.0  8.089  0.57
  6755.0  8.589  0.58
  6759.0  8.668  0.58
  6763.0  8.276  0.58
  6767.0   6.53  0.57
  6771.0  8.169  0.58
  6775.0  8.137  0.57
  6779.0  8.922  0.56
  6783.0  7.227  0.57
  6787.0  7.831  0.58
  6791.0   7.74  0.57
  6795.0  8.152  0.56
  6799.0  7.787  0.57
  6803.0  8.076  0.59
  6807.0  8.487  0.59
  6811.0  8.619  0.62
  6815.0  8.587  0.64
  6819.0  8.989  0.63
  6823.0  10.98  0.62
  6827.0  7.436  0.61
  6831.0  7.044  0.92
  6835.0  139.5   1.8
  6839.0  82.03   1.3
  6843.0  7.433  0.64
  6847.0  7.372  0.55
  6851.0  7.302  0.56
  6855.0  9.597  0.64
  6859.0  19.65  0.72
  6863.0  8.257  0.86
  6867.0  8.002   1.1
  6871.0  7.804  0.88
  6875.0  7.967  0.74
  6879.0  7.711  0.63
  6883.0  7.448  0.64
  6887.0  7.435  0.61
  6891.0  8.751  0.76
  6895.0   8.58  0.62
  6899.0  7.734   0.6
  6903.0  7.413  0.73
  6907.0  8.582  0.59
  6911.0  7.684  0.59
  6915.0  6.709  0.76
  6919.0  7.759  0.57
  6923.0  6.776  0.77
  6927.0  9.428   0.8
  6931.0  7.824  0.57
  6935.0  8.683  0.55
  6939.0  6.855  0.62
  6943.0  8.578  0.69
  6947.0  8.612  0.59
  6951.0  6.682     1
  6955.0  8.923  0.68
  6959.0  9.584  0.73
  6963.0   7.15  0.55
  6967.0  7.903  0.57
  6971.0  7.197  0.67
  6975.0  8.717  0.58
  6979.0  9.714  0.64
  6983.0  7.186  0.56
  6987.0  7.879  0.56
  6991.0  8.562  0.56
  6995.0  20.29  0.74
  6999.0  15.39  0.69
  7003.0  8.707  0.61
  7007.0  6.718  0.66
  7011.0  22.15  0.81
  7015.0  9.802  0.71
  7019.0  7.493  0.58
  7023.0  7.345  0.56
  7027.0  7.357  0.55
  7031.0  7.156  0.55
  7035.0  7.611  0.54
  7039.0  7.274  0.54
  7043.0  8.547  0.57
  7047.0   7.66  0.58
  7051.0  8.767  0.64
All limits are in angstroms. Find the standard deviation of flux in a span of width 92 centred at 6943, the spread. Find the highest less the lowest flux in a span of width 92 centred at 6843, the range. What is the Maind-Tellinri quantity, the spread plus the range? 133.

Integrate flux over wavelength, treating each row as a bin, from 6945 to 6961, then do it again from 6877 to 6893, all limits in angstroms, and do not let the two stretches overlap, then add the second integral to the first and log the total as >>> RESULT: 261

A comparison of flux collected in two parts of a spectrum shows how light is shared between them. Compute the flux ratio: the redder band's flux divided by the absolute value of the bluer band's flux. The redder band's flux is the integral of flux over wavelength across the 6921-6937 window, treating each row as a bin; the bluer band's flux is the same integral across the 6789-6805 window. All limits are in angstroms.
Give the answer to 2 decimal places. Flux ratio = 1.03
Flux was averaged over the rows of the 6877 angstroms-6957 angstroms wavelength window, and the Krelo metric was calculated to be 7.9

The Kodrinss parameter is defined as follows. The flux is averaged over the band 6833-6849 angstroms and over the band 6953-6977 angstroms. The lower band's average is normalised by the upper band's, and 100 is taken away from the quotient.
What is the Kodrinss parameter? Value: -92.8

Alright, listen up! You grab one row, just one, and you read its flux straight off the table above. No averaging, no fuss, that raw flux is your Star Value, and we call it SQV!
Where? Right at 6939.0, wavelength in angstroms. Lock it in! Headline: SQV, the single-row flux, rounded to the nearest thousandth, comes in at 6.855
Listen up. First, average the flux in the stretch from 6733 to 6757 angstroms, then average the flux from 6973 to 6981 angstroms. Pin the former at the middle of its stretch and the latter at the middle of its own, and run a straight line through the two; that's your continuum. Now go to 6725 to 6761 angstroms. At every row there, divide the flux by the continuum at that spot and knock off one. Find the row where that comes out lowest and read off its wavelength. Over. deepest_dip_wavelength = 6739.0 angstroms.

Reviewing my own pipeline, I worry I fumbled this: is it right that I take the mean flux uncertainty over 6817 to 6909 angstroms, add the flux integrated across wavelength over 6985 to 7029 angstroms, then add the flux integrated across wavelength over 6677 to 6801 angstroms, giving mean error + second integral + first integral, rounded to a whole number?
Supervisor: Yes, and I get 1500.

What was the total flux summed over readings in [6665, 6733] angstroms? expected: 140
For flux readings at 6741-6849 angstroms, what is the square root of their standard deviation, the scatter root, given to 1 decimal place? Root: 5.3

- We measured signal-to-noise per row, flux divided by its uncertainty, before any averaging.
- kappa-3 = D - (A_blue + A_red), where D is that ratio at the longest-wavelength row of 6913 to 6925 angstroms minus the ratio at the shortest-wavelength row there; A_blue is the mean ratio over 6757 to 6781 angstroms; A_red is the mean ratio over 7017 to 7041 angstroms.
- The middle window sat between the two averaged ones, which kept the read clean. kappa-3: -28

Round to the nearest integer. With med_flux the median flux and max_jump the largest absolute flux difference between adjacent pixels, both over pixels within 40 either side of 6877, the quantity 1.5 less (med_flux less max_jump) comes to 68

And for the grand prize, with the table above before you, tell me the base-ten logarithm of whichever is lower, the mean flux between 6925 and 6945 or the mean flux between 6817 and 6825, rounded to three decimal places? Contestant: 0.918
